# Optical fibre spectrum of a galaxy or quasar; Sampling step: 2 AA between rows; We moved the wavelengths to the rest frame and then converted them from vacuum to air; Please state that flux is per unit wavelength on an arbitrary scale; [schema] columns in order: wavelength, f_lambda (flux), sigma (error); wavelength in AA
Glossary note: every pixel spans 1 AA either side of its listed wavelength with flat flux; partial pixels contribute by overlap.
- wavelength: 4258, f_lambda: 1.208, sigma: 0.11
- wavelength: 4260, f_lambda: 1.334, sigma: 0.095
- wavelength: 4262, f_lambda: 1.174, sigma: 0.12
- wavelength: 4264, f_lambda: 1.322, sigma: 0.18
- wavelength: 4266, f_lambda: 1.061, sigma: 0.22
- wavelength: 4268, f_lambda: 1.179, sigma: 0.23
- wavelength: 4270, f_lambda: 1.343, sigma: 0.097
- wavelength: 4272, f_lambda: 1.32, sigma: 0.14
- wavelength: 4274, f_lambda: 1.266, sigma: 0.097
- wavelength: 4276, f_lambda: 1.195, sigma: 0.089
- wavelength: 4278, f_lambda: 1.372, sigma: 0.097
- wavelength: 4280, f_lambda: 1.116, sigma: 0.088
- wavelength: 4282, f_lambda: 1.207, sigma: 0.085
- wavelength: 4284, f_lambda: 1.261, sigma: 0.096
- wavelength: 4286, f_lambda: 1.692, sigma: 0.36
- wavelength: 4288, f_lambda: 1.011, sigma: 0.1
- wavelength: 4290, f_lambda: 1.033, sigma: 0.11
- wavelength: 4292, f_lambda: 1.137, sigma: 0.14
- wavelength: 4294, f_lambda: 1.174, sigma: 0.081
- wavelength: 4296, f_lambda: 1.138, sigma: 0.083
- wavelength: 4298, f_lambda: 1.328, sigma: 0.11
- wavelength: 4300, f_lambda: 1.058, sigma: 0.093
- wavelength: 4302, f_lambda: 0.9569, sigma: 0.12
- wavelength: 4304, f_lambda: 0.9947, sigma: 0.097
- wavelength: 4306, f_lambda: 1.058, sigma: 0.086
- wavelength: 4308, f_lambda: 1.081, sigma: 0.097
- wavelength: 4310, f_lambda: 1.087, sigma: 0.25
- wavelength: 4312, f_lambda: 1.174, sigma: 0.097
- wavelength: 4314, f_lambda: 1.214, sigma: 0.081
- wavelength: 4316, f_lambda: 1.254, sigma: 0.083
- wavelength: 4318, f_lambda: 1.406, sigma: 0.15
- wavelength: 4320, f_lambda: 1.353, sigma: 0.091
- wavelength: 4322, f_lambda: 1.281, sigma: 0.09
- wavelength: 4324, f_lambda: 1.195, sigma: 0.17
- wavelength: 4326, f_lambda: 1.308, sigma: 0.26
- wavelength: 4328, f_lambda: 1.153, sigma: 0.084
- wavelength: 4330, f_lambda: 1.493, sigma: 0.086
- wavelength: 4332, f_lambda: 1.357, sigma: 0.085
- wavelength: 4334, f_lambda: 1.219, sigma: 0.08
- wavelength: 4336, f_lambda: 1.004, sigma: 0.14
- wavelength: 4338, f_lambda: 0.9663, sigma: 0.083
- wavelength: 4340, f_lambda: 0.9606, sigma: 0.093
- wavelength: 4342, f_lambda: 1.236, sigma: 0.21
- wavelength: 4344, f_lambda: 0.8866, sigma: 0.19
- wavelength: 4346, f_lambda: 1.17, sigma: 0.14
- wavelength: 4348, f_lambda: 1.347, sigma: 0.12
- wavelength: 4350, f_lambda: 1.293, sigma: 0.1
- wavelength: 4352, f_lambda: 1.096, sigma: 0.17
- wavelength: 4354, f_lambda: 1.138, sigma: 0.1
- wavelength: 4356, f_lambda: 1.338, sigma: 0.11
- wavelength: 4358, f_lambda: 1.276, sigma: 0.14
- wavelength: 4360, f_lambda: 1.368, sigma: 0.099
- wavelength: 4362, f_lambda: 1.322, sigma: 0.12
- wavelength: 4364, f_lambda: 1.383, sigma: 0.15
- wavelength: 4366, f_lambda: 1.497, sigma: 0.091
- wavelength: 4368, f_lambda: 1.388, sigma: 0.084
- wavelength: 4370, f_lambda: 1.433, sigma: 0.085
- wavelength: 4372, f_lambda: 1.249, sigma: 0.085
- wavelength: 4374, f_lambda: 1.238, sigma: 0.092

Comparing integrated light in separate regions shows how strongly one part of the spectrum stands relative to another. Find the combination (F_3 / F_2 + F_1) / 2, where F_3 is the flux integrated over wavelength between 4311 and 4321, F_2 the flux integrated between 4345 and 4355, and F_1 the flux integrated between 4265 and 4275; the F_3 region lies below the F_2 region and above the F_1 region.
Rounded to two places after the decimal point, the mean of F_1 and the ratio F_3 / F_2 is 6.70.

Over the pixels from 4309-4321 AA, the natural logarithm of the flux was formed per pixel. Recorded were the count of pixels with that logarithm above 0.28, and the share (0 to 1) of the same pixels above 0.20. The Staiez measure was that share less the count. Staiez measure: -1.5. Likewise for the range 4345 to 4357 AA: -1.5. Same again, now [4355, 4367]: -3.0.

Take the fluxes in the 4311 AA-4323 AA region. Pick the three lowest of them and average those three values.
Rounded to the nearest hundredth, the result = 1.21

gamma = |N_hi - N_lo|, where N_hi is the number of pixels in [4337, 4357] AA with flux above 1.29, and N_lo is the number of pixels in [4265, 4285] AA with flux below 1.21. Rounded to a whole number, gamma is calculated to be 2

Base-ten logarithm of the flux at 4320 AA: 0.131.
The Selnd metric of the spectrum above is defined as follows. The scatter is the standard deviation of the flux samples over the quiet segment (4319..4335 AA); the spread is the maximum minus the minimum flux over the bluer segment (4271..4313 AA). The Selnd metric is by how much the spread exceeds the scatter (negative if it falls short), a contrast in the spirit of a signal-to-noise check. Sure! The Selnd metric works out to 0.63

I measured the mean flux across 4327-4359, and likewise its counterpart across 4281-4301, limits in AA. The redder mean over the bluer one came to 0.98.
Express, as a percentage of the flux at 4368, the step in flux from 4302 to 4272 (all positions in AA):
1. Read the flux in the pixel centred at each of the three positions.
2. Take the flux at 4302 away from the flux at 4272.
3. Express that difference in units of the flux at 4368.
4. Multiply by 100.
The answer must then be 26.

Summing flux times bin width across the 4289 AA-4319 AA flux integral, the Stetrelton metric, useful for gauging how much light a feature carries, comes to 34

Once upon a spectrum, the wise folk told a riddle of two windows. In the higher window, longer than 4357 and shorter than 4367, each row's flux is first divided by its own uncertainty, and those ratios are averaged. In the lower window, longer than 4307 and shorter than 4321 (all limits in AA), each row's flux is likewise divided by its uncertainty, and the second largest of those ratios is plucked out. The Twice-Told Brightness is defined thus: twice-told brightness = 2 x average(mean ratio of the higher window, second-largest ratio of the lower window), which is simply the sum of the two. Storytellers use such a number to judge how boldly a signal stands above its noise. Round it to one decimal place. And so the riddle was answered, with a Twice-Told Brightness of 26.9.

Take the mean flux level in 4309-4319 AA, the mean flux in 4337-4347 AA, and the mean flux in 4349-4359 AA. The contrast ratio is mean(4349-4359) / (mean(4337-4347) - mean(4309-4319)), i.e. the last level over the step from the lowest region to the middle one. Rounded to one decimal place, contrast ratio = -6.7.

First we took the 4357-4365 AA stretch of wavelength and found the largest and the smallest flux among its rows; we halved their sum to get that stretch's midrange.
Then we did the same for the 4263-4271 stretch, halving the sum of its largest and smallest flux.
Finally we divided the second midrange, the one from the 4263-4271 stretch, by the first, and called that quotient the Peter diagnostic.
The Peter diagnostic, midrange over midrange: 0.90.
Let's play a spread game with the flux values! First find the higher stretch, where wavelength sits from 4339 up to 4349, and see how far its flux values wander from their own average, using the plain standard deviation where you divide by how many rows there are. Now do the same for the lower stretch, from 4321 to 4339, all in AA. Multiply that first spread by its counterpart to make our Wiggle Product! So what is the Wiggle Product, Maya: 0.027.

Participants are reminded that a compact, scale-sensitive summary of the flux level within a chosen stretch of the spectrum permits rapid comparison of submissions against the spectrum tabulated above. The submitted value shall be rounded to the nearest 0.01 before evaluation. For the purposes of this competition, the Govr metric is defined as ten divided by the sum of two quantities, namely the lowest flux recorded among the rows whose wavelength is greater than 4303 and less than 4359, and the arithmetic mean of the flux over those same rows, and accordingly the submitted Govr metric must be 4.81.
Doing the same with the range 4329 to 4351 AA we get 4.85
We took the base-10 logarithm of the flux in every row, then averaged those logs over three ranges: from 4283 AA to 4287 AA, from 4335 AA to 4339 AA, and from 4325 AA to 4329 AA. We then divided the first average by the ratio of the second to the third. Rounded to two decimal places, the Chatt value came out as -2.23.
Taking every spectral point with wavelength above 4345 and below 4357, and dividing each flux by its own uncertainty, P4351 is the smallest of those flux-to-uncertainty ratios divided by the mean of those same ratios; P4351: 0.62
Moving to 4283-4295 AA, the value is 0.47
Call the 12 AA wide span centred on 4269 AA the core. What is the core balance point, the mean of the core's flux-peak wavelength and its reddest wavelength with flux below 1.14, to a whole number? 4268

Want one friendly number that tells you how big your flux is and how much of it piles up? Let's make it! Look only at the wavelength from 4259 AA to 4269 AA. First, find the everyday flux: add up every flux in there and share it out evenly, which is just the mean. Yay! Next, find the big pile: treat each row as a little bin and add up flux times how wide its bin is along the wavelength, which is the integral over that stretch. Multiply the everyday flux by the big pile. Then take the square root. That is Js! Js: 3.84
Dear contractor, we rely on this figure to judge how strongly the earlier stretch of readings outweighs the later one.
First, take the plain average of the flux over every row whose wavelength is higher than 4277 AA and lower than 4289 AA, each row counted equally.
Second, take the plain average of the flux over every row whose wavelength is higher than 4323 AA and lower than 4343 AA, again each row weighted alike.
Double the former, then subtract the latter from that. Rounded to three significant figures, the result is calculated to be 1.36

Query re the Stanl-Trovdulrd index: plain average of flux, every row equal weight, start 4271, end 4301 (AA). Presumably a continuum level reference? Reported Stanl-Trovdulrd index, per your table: 1.22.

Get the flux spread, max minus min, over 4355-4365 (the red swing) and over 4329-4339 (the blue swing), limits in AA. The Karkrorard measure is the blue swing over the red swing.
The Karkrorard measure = 4.92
